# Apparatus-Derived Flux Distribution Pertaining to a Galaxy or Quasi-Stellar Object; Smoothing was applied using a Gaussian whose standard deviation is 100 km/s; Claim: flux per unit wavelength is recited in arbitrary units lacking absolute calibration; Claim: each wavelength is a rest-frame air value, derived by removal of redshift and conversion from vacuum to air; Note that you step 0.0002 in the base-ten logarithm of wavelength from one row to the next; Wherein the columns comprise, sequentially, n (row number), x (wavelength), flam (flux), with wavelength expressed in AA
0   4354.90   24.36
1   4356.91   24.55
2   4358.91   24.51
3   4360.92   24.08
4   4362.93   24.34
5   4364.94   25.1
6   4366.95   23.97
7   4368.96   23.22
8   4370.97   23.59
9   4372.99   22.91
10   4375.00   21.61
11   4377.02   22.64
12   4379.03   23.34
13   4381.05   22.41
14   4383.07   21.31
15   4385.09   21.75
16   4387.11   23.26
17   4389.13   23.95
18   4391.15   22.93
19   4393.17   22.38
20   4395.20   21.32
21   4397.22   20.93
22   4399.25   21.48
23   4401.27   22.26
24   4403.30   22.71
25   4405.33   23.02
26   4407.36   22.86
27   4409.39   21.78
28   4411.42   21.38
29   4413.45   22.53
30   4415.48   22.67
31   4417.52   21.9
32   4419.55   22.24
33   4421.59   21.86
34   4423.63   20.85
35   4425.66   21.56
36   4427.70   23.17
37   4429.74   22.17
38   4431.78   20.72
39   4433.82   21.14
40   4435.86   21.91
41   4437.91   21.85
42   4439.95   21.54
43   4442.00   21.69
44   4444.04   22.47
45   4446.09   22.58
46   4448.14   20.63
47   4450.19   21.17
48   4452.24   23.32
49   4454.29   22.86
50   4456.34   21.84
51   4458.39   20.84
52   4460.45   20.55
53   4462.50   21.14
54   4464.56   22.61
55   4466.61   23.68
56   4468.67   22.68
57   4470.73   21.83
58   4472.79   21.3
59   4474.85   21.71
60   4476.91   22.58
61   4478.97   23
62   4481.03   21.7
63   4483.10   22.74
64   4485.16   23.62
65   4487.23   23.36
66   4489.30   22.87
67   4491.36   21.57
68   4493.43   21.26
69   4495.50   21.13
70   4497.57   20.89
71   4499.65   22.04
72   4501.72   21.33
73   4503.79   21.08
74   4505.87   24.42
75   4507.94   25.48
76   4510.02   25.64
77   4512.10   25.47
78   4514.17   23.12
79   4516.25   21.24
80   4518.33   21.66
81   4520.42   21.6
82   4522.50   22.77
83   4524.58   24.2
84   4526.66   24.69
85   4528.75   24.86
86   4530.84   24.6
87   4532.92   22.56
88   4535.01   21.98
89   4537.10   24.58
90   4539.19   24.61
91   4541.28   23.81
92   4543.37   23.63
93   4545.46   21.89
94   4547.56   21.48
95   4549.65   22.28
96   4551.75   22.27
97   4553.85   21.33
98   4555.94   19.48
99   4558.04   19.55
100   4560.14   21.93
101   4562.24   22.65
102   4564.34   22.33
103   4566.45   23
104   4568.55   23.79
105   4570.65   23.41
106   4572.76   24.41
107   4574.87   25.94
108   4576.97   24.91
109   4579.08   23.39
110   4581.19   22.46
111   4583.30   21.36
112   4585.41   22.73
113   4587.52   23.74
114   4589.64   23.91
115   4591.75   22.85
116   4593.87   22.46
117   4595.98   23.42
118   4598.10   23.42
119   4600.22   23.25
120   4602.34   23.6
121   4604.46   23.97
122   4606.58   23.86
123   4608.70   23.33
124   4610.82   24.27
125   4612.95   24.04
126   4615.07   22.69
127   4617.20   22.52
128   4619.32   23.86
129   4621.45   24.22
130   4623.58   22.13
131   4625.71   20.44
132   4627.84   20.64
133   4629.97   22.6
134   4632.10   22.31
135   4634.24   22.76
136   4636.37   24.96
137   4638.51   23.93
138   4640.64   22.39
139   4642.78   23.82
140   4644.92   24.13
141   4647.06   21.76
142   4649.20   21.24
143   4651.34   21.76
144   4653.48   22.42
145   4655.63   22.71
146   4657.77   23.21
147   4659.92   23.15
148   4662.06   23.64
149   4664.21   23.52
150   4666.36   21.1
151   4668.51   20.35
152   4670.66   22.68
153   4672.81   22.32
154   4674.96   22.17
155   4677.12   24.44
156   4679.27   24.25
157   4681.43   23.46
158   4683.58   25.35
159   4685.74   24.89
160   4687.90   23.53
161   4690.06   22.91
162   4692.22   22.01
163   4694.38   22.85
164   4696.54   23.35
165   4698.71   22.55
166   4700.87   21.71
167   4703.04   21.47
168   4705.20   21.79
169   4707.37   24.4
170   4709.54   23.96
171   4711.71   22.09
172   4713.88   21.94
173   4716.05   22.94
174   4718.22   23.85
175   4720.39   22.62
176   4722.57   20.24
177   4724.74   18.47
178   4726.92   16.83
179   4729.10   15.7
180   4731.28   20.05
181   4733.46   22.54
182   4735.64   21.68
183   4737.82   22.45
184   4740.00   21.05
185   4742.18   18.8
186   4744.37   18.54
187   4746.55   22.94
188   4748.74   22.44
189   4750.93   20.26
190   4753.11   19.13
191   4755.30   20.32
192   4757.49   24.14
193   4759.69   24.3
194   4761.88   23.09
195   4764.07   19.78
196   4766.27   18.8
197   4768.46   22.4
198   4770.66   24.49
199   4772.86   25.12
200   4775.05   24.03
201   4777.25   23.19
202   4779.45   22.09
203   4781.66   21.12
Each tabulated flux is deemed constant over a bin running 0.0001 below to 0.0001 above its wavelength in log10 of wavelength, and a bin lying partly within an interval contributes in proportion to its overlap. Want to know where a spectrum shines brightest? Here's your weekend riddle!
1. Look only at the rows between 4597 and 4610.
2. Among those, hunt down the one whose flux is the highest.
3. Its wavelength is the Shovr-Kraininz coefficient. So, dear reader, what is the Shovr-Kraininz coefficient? 4604.46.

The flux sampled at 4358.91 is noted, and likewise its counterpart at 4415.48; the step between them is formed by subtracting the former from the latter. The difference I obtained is -1.8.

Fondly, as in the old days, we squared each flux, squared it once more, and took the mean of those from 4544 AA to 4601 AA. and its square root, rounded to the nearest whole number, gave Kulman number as 522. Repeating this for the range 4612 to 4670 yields 519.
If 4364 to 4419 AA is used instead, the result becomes 512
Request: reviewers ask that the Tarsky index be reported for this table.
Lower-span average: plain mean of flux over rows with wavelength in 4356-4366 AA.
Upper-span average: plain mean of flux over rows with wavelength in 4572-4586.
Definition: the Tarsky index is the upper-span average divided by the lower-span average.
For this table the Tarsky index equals 0.96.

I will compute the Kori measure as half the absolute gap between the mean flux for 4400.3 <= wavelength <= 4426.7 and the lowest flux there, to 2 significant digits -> 0.64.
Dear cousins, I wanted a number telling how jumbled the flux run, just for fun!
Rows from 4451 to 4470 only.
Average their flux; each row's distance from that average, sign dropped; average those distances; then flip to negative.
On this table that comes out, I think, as -1.0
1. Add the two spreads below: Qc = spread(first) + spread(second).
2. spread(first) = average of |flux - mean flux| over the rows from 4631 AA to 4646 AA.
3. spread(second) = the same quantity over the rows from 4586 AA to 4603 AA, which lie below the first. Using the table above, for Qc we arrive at 1.2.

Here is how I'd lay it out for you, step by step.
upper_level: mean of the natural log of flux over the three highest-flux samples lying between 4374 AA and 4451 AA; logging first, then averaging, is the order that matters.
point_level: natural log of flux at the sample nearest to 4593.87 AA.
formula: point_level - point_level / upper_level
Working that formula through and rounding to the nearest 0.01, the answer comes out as 2.13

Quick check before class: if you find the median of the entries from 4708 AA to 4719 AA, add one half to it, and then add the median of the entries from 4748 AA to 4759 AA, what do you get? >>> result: 43.8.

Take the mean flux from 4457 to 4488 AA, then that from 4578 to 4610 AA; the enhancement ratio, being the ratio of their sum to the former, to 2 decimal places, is 2.04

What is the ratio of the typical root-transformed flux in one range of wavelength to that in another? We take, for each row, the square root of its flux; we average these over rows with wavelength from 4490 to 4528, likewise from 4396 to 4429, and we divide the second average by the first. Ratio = 0.99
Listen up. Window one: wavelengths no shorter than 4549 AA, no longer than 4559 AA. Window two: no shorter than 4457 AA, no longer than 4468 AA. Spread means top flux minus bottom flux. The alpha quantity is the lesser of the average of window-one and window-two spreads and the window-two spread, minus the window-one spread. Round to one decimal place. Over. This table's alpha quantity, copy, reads 0.2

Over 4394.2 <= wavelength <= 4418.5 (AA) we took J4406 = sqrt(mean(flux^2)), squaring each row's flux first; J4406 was 22.1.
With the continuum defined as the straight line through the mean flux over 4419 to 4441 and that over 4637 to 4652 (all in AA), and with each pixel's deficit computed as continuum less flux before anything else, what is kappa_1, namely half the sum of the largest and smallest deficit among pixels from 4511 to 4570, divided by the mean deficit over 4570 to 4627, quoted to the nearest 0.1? 0.3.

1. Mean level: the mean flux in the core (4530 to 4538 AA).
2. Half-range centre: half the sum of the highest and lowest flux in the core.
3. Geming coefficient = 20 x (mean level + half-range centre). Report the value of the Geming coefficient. 934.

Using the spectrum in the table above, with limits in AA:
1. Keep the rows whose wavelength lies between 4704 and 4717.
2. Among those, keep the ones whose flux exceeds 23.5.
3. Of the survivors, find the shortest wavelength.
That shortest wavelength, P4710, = 4707.37 AA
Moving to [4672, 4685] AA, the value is 4677.12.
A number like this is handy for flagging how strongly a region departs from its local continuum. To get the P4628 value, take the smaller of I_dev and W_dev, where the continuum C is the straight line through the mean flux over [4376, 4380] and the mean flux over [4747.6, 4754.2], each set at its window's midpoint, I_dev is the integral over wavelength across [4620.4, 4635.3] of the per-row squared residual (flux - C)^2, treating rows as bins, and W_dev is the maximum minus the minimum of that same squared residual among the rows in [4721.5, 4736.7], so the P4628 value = 25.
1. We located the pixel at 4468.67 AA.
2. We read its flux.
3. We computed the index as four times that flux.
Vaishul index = 91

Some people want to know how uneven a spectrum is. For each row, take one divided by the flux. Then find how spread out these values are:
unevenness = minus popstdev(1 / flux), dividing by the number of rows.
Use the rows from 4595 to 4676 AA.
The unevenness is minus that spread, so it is -0.0022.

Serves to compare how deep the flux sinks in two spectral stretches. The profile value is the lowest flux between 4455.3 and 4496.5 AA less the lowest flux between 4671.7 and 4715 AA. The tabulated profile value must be -1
